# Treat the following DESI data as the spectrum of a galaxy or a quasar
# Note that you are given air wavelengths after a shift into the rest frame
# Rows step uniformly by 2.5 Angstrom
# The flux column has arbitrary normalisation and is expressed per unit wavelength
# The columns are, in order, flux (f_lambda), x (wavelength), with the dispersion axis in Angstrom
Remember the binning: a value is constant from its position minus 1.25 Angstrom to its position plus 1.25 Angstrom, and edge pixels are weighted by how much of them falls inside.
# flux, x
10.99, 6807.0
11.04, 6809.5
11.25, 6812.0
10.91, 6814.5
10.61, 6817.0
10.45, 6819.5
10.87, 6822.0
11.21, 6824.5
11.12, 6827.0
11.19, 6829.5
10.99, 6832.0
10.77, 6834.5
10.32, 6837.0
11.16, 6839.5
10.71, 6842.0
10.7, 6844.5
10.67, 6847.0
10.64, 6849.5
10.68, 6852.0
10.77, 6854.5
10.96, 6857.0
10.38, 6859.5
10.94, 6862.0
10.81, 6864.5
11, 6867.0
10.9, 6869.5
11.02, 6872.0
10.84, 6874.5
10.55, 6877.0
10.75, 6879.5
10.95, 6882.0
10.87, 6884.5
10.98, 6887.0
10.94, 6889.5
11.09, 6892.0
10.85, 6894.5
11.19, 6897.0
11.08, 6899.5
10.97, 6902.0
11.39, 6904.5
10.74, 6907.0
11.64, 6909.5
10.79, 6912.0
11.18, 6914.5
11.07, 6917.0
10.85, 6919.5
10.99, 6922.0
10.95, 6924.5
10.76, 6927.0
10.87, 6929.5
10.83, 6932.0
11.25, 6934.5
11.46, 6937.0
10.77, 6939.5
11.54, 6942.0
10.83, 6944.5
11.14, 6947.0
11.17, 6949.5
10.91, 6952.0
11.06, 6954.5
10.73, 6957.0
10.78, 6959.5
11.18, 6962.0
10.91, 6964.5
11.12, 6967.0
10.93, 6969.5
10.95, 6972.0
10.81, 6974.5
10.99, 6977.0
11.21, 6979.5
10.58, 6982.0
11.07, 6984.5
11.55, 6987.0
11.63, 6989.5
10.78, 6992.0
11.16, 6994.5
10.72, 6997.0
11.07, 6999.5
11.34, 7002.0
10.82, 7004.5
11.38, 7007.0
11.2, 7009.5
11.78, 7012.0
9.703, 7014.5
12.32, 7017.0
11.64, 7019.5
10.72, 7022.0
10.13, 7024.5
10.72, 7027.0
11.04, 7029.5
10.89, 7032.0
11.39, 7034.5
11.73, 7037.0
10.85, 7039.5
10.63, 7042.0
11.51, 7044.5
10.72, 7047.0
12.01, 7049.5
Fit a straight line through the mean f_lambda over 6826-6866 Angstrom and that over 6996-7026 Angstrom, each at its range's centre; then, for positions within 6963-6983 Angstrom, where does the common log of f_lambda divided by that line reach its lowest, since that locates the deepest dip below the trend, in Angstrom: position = 6982.0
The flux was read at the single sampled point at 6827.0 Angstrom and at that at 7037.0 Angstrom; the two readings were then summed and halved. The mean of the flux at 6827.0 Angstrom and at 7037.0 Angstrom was 11.4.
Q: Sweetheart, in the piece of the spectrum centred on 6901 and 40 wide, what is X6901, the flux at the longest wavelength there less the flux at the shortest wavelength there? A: -0.10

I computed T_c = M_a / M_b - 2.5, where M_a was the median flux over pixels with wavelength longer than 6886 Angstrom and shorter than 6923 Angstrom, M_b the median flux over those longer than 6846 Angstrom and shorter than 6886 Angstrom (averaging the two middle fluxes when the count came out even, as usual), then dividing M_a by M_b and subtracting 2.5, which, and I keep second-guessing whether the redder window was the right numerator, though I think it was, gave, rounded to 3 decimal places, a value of -1.485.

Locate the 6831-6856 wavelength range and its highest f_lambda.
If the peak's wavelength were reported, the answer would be 6839.5 Angstrom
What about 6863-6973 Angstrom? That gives 6909.5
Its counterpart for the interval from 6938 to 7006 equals 6989.5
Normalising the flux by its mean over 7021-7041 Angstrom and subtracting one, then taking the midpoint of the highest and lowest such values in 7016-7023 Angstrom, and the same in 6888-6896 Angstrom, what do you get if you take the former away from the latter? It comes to -0.0503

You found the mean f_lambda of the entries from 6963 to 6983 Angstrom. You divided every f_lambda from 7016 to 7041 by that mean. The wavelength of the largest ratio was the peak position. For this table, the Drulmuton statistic 7017.0 Angstrom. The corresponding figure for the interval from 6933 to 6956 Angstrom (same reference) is 6942.0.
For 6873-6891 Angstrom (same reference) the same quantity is 6887.0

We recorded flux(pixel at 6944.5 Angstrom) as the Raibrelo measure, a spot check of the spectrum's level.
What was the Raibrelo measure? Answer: 10.83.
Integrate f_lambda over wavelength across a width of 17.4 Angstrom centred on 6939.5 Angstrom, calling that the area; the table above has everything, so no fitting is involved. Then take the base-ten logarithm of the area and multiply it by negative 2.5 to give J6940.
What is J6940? -5.72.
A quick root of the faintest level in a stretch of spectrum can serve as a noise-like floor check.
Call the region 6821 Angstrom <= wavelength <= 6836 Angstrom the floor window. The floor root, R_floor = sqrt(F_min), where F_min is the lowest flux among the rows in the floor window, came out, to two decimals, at 3.28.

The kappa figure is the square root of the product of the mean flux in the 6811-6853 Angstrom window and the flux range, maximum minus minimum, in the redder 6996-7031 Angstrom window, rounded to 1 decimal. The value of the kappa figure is 5.3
